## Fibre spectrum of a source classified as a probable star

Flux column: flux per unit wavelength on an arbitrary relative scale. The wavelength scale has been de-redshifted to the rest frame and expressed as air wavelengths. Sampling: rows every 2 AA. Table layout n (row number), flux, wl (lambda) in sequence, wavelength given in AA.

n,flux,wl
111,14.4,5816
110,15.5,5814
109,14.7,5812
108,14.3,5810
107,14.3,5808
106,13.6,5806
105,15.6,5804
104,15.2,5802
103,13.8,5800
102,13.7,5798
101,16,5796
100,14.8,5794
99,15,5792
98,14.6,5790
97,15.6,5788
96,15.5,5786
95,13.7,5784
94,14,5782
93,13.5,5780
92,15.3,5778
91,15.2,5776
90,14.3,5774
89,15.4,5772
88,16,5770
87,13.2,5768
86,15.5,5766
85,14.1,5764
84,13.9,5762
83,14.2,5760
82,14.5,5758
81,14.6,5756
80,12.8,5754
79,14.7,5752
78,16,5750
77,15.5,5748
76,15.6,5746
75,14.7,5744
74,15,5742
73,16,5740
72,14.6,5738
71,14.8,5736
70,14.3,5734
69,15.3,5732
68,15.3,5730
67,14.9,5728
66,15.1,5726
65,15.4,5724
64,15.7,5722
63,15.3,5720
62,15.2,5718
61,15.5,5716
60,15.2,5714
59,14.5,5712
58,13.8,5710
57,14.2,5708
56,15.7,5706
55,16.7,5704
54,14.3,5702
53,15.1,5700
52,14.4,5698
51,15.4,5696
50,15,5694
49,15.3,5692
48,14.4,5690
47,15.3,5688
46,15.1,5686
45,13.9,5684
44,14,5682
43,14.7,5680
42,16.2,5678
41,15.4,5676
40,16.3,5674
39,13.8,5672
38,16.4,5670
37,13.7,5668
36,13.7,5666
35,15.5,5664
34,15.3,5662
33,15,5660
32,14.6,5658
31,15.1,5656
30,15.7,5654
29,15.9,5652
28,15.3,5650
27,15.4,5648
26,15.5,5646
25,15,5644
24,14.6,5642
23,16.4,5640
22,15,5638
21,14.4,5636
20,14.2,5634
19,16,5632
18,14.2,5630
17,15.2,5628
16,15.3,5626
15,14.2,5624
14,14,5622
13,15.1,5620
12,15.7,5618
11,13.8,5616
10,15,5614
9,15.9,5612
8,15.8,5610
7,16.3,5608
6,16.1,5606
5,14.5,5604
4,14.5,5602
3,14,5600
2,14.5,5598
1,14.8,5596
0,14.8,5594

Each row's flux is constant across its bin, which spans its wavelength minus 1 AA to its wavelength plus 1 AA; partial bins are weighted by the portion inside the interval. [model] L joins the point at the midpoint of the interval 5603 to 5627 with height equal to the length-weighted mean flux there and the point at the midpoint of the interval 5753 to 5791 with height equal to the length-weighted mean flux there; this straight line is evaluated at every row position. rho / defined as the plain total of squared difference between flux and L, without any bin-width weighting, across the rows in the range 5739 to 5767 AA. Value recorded 10.6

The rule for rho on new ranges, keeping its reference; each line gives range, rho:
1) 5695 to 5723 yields 8.9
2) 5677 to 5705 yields 8.6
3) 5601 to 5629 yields 8.3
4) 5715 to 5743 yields 5.6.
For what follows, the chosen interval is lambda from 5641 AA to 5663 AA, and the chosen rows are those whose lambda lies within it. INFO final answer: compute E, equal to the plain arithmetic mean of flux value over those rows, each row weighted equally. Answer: 15.22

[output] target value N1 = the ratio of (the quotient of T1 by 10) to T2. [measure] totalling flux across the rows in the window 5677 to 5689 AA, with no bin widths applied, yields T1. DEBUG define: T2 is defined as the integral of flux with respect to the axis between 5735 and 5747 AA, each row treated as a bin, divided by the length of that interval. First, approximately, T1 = 89.2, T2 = 15.1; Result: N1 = 0.590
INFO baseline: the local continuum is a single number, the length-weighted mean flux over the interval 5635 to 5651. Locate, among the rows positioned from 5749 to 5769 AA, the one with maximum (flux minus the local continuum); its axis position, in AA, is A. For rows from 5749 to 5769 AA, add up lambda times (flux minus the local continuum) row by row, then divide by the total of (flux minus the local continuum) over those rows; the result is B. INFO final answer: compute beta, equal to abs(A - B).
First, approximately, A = 5750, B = 5760.8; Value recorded 10.8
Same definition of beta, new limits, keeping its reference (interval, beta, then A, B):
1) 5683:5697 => 10.3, 5696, 5685.7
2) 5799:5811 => 1.5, 5804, 5805.5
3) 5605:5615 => 0.3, 5608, 5608.3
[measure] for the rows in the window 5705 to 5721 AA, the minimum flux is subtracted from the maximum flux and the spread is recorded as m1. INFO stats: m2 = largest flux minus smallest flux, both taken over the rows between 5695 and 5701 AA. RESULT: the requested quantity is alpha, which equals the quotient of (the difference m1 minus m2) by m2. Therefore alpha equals 0.90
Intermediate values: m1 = 1.9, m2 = 1.0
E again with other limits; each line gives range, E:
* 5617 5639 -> 14.85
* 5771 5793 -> 14.74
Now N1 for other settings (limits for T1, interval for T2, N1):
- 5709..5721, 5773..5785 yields 0.624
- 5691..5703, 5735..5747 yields 0.592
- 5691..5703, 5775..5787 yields 0.616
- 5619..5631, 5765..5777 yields 0.589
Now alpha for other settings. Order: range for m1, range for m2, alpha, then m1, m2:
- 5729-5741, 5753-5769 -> -0.37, 1.7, 2.7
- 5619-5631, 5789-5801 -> -0.43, 1.3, 2.3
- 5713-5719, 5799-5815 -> -0.85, 0.3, 2.0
